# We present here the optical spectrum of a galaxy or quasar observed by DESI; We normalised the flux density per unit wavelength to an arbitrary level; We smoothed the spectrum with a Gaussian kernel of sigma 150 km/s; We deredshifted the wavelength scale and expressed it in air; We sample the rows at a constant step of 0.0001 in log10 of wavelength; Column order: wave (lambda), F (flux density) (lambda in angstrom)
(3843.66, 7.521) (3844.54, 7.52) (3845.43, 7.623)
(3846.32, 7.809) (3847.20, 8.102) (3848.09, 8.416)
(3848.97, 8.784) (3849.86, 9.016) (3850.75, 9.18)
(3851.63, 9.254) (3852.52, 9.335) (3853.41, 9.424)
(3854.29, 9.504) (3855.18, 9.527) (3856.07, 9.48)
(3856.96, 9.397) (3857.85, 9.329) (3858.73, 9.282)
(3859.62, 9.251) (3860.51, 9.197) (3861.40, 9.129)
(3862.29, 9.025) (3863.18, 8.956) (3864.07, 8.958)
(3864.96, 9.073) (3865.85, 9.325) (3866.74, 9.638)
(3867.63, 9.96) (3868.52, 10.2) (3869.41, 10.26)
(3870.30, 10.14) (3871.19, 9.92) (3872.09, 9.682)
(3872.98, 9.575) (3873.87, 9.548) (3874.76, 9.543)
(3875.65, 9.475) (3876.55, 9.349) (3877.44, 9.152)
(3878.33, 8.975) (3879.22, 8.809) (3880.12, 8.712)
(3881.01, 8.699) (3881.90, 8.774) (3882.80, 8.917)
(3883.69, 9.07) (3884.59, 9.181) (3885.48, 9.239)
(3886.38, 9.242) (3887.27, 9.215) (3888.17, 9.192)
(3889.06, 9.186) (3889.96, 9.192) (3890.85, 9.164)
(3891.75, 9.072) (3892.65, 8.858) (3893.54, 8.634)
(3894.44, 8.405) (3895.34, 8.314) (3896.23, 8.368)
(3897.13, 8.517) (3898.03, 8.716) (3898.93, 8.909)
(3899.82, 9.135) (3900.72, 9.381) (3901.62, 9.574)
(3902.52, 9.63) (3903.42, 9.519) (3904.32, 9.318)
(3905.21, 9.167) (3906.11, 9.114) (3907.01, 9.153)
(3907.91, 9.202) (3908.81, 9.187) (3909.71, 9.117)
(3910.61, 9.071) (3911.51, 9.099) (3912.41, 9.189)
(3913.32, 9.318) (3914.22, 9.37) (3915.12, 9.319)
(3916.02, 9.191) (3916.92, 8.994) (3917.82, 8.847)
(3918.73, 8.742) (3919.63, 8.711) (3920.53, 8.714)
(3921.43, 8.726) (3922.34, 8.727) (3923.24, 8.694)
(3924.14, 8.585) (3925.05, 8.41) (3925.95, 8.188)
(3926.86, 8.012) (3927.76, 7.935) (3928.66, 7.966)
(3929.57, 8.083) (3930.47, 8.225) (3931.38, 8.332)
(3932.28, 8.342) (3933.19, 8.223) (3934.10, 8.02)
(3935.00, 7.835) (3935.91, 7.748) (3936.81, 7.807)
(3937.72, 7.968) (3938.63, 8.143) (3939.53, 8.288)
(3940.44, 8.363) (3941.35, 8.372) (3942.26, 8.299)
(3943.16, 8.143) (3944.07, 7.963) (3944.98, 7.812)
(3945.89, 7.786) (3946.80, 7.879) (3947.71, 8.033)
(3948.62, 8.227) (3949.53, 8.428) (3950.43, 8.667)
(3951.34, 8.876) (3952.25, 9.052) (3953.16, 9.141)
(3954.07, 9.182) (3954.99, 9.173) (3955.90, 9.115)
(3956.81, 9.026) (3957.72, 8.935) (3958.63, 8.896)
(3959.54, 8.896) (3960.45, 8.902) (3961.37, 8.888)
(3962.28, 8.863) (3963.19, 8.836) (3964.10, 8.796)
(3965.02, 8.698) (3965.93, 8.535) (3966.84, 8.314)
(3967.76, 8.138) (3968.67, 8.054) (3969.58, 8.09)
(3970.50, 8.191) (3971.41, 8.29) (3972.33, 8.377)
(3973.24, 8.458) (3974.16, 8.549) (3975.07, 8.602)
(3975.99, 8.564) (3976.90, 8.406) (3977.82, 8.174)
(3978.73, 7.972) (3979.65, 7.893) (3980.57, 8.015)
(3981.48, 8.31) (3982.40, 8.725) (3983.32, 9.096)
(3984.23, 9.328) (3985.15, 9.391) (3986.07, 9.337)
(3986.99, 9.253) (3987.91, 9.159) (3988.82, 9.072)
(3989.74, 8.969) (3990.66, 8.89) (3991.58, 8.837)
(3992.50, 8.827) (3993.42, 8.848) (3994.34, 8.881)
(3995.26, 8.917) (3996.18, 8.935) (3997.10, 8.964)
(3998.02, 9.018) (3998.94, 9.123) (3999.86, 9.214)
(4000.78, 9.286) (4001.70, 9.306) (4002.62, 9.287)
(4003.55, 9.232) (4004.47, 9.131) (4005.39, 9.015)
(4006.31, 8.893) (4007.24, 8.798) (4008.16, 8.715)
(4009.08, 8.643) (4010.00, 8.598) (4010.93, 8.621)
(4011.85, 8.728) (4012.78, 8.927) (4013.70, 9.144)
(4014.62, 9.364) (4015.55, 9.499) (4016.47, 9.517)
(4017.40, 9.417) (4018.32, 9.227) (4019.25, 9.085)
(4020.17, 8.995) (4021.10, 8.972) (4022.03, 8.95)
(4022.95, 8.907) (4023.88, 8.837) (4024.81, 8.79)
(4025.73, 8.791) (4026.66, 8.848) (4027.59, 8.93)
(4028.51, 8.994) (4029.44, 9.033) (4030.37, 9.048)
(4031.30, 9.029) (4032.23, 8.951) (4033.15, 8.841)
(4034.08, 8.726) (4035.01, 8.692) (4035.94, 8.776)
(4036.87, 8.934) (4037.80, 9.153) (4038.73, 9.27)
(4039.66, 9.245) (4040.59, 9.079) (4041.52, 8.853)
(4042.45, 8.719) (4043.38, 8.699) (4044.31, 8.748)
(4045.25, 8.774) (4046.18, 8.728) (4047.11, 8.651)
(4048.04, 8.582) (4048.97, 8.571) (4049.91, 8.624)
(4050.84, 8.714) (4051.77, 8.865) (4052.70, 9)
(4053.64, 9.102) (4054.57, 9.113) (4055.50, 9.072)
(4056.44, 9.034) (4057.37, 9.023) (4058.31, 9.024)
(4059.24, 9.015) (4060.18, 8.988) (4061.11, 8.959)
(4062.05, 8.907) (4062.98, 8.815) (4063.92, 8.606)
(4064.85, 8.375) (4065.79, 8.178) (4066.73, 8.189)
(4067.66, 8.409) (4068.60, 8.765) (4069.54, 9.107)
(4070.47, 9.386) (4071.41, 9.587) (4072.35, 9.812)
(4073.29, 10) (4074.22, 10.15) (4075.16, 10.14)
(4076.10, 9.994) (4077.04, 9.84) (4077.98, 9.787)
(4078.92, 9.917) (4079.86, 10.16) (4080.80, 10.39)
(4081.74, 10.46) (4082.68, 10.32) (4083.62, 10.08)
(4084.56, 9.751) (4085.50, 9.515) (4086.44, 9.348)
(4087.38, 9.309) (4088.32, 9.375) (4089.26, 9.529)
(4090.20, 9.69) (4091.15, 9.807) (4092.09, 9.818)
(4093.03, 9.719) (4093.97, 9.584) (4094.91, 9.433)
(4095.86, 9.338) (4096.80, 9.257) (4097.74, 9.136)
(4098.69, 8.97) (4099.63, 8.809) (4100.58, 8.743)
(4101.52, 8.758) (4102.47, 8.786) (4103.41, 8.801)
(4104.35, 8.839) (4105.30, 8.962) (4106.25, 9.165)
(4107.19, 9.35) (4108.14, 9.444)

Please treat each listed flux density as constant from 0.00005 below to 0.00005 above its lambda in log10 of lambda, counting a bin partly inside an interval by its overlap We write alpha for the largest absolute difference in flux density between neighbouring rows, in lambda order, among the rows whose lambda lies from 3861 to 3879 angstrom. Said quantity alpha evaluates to 0.322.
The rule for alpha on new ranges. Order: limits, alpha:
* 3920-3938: 0.222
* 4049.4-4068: 0.231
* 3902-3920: 0.201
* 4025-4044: 0.226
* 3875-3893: 0.214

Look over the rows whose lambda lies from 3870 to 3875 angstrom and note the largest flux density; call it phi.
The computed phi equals 10.14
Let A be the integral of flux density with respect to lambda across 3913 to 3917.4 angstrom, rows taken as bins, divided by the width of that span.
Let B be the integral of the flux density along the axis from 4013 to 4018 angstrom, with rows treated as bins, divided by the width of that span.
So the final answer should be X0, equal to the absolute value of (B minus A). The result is 0.1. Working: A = 9.2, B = 9.38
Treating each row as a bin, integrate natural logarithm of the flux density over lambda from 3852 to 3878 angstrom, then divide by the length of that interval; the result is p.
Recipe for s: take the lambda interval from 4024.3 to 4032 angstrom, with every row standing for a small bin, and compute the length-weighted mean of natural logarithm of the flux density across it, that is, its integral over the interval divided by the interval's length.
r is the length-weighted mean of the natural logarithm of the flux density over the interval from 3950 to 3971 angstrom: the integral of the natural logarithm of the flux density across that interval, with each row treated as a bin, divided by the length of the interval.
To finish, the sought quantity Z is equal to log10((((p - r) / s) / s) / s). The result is -2.12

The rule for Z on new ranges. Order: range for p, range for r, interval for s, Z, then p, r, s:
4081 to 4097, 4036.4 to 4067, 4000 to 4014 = -2.06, 2.27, 2.18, 2.19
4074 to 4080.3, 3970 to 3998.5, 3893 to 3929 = -1.89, 2.30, 2.16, 2.18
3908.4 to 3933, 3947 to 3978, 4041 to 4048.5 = -3.11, 2.16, 2.15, 2.17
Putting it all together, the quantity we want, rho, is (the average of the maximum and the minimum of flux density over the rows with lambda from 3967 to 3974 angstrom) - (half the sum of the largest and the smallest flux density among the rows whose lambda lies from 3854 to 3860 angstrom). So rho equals -1.1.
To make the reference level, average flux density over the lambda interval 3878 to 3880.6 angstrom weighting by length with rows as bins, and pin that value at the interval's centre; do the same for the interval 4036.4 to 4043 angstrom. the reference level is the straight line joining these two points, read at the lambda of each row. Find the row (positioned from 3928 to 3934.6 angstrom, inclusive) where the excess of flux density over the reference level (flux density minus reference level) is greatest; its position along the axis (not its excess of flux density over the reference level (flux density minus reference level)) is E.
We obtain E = 3932.28 angstrom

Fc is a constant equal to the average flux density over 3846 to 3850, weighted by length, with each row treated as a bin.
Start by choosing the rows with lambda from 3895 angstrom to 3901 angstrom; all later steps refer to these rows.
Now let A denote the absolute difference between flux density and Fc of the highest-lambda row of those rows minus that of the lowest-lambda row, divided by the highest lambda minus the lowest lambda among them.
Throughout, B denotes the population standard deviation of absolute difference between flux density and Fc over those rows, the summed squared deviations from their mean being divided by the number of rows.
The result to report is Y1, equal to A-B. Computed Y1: -0.17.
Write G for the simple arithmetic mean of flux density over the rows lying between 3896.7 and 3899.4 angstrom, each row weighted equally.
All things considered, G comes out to 8.71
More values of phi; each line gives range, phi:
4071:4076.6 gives 10.15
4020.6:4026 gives 8.972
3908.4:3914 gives 9.318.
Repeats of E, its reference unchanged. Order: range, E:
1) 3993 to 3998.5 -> 3998.02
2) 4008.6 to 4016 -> 4015.55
